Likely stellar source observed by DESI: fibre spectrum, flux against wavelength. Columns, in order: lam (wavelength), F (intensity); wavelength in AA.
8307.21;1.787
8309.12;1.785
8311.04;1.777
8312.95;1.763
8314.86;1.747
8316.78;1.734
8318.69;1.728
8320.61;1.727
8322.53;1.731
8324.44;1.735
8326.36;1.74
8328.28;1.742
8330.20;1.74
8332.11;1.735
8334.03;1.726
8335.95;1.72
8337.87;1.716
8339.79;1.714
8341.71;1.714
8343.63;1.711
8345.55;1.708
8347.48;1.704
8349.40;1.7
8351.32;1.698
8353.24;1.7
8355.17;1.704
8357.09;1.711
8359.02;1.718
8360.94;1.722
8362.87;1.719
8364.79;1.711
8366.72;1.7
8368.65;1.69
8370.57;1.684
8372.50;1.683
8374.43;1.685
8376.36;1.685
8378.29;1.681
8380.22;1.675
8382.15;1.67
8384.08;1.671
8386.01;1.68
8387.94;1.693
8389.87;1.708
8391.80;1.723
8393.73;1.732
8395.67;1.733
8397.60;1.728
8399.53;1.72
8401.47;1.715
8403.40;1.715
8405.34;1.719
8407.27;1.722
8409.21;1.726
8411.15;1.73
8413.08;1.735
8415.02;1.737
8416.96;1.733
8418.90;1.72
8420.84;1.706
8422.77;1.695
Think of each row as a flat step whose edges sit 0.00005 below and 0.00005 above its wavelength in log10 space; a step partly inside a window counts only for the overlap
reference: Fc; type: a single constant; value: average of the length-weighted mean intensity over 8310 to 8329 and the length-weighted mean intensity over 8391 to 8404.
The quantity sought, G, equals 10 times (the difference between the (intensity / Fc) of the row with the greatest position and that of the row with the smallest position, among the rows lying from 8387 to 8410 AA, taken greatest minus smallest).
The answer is 0.190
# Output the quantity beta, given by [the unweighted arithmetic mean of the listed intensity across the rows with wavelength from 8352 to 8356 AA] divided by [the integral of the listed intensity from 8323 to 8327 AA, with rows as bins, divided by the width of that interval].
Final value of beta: 0.98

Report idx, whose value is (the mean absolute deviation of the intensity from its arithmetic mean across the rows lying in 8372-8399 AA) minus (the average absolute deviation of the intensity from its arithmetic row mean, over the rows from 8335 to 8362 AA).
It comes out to 0.014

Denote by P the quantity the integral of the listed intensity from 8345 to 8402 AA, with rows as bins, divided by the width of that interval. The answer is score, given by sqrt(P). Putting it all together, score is 1.30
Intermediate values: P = 1.70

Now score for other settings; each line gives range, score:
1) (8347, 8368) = 1.31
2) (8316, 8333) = 1.32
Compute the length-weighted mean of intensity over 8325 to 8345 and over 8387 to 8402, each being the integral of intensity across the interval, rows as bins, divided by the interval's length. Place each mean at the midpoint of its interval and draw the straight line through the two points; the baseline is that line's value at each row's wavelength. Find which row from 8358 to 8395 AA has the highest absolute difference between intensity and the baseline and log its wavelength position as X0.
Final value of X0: 8382.15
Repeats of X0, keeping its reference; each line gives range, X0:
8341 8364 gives 8351.32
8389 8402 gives 8395.67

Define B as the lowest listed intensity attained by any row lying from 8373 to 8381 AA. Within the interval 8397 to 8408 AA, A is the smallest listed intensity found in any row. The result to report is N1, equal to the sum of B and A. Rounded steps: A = 1.715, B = 1.675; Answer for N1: 3.39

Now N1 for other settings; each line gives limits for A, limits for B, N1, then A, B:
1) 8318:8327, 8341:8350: 3.43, 1.727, 1.7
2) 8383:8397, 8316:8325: 3.40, 1.671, 1.727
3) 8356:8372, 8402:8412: 3.40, 1.684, 1.715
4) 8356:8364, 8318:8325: 3.44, 1.711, 1.727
